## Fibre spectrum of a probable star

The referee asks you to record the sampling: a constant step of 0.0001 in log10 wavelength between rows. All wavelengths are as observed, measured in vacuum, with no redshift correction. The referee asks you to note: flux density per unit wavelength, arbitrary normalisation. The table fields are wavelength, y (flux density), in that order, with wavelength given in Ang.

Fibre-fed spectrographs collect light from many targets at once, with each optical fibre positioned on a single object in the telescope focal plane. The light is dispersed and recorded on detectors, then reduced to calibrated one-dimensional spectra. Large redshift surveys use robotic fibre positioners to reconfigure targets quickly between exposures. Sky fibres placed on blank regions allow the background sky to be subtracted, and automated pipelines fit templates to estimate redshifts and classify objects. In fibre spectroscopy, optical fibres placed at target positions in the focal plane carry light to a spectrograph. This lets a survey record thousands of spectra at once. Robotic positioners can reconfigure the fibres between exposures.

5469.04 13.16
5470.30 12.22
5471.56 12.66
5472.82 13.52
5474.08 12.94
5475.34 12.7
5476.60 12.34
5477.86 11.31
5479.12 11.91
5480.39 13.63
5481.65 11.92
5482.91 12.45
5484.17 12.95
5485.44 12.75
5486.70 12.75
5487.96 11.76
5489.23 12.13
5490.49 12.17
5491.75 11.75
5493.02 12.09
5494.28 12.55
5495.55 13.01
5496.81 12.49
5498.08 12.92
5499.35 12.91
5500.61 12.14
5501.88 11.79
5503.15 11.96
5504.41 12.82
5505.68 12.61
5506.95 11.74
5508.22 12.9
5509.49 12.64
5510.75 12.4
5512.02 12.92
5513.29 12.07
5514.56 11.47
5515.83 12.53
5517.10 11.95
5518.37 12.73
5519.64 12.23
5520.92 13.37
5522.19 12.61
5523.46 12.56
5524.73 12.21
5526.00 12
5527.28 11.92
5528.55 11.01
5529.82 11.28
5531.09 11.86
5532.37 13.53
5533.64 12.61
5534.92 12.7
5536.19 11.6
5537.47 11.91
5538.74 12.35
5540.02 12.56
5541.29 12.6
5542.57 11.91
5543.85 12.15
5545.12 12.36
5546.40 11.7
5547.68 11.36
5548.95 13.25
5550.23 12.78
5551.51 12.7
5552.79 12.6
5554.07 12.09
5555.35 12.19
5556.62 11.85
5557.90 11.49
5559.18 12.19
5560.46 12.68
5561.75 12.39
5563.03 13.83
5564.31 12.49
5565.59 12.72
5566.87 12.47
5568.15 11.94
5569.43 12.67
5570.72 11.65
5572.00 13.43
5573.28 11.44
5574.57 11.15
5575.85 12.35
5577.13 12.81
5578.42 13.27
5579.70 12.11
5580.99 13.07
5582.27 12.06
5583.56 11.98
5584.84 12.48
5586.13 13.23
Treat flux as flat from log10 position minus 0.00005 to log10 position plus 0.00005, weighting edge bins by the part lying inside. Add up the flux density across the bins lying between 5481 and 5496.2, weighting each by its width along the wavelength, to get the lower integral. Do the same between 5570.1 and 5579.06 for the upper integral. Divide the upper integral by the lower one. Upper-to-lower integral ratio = 0.59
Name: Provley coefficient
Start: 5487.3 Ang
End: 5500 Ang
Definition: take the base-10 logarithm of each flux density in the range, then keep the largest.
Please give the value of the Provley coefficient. 1.114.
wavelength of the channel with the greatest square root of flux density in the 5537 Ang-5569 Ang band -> 5563.03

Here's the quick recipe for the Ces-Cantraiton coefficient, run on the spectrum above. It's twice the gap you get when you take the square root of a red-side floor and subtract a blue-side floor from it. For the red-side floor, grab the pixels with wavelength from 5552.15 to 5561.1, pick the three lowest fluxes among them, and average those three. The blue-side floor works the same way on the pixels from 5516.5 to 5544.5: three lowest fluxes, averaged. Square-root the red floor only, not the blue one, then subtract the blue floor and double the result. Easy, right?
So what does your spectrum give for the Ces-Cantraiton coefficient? -15.7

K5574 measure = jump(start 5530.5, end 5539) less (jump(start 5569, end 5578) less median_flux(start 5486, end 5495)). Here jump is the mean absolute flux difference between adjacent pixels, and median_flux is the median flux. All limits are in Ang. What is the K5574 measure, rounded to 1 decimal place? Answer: 11.8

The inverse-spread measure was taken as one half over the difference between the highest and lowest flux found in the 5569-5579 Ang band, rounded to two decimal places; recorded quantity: 0.22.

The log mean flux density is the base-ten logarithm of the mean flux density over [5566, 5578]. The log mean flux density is 1.09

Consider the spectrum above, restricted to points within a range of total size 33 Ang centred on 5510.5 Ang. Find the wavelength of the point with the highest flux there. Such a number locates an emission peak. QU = 5520.92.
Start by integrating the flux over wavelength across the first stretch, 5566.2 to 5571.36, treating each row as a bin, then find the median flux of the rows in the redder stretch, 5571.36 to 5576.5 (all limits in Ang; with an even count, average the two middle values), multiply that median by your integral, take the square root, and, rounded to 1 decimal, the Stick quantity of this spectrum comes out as 27.3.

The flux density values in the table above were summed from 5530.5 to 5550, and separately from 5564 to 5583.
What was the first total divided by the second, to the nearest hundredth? 0.99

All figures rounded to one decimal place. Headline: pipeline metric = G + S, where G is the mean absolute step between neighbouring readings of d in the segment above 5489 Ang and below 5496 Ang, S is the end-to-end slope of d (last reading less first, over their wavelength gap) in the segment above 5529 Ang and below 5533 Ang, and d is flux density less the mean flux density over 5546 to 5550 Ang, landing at 1.2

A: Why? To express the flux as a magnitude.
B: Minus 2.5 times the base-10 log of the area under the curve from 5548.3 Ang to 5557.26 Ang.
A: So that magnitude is -5.1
